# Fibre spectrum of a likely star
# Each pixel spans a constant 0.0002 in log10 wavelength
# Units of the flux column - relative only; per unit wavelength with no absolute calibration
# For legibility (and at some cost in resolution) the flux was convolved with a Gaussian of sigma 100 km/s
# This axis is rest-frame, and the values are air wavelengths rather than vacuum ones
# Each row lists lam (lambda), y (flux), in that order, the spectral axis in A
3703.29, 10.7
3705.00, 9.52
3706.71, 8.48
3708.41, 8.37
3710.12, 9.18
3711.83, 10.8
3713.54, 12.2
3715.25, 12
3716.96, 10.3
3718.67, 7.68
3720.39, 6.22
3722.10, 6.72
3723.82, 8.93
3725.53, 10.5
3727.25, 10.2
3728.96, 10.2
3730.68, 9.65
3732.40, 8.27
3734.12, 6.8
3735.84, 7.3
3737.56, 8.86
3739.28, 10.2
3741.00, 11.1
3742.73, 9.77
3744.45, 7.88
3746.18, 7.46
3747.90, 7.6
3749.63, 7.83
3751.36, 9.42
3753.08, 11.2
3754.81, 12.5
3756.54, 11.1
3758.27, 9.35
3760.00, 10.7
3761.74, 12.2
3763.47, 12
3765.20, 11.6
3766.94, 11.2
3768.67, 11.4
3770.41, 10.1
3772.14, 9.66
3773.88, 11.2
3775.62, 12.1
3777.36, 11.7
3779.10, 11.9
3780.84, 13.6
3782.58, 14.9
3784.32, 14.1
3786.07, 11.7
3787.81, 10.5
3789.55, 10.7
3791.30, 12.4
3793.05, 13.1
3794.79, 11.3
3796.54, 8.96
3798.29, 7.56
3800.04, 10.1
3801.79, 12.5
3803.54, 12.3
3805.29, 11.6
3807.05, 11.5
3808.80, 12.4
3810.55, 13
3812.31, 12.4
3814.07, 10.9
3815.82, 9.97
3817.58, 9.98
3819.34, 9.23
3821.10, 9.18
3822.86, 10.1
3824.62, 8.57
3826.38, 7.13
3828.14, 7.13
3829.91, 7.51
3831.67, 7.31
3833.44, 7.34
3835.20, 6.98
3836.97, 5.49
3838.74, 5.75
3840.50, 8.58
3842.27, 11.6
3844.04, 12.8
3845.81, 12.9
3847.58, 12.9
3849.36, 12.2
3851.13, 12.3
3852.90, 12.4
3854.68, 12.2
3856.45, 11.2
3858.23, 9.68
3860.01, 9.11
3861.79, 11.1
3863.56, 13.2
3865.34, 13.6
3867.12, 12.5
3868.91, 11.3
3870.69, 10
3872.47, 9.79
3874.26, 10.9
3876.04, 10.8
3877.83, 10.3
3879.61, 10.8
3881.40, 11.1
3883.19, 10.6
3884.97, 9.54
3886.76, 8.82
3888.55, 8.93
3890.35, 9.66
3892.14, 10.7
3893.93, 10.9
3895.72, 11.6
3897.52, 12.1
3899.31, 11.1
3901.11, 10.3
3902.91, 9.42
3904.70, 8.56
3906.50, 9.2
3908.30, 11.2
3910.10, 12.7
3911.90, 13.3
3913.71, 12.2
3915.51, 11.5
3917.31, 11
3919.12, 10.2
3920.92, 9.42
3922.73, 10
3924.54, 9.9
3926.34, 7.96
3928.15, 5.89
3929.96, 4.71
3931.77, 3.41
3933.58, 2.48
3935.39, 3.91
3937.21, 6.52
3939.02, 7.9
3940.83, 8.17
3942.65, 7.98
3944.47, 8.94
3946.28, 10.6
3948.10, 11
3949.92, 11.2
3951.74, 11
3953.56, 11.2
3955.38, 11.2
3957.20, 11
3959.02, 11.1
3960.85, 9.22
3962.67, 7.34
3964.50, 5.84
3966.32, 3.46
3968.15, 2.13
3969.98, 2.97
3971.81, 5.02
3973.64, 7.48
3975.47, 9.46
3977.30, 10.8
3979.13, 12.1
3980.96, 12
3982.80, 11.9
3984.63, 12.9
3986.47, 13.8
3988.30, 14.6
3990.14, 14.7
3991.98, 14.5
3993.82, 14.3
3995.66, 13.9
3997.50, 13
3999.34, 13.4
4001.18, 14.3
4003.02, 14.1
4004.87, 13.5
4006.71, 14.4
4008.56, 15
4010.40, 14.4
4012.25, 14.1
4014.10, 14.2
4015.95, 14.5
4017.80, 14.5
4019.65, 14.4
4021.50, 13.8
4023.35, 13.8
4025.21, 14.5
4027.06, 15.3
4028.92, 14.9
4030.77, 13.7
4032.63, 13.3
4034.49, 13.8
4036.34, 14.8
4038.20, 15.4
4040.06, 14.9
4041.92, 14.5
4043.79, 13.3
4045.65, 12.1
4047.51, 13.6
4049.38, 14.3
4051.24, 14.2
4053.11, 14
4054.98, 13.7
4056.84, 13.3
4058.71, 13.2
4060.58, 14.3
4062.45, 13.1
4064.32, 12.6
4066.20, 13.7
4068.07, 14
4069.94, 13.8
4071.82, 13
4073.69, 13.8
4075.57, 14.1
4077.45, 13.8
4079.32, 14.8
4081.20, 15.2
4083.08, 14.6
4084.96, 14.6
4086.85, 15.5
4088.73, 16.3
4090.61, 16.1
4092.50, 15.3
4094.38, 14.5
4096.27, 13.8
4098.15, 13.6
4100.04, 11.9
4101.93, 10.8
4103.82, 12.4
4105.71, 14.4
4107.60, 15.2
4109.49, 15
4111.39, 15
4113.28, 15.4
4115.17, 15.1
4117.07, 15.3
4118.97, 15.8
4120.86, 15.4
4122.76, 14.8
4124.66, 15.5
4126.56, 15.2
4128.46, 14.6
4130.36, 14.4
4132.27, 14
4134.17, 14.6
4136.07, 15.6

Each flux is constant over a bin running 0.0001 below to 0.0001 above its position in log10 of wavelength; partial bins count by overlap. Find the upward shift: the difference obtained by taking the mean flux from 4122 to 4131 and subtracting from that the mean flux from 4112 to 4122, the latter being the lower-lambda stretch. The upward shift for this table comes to -0.5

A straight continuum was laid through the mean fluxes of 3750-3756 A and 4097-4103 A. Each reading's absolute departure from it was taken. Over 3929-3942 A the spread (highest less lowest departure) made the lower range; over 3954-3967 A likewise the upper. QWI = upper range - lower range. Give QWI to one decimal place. 2.1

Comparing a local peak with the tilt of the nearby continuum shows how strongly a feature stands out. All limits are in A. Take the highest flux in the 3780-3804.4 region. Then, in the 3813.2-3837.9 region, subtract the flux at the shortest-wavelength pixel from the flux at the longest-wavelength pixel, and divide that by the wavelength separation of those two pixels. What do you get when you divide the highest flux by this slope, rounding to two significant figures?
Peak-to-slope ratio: -63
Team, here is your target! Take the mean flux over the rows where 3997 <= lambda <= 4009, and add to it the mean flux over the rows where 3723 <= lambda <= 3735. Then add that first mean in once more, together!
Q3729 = 37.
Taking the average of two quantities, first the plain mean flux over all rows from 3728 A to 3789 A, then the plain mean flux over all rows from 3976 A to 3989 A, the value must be 11.5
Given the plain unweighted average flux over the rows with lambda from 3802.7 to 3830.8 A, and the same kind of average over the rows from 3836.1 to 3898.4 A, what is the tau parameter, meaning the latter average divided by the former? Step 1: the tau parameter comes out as 1.1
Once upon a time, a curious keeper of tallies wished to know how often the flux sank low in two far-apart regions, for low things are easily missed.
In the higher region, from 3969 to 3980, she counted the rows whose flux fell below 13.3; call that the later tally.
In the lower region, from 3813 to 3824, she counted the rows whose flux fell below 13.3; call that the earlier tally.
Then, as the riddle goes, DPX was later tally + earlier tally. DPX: 12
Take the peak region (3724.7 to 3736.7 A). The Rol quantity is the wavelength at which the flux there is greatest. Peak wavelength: 3725.53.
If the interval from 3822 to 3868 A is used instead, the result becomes 3865.34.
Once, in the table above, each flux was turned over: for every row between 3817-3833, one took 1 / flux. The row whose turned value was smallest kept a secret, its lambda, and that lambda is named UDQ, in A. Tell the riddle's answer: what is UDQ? 3822.86 A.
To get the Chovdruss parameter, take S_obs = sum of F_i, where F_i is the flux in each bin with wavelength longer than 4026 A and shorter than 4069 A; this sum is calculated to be 320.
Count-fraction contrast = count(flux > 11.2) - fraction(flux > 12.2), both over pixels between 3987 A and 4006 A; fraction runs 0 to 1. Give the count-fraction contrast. 9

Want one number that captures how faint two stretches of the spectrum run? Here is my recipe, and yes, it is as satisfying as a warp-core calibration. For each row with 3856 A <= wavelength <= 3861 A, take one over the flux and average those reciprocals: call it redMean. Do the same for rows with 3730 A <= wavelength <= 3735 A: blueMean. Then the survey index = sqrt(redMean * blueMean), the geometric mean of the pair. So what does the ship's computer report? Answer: 0.112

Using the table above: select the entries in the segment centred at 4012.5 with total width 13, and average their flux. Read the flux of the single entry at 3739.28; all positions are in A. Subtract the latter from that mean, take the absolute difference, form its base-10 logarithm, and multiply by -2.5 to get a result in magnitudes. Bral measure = -1.6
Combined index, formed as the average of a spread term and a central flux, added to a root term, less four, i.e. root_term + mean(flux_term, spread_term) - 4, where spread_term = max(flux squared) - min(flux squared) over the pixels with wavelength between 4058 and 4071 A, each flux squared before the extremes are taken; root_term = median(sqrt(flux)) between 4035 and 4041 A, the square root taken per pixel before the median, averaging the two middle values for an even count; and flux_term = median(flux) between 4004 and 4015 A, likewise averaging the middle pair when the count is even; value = 30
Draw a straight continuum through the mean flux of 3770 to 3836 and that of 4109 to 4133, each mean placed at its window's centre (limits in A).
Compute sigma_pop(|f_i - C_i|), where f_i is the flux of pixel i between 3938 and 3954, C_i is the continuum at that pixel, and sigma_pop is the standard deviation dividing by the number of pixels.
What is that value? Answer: 1.3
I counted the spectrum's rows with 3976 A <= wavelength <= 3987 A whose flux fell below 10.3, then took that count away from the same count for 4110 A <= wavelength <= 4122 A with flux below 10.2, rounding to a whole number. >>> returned 0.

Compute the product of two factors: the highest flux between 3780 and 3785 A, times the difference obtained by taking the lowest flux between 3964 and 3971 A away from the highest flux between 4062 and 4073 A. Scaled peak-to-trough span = 177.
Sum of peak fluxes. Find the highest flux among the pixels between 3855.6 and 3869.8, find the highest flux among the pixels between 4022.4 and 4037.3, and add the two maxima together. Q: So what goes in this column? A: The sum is 29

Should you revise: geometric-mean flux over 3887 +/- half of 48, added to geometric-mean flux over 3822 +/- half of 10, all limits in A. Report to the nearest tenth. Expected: 19.6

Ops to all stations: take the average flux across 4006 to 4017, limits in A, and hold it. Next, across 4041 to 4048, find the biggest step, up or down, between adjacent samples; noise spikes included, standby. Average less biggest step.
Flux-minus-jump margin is 12.9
